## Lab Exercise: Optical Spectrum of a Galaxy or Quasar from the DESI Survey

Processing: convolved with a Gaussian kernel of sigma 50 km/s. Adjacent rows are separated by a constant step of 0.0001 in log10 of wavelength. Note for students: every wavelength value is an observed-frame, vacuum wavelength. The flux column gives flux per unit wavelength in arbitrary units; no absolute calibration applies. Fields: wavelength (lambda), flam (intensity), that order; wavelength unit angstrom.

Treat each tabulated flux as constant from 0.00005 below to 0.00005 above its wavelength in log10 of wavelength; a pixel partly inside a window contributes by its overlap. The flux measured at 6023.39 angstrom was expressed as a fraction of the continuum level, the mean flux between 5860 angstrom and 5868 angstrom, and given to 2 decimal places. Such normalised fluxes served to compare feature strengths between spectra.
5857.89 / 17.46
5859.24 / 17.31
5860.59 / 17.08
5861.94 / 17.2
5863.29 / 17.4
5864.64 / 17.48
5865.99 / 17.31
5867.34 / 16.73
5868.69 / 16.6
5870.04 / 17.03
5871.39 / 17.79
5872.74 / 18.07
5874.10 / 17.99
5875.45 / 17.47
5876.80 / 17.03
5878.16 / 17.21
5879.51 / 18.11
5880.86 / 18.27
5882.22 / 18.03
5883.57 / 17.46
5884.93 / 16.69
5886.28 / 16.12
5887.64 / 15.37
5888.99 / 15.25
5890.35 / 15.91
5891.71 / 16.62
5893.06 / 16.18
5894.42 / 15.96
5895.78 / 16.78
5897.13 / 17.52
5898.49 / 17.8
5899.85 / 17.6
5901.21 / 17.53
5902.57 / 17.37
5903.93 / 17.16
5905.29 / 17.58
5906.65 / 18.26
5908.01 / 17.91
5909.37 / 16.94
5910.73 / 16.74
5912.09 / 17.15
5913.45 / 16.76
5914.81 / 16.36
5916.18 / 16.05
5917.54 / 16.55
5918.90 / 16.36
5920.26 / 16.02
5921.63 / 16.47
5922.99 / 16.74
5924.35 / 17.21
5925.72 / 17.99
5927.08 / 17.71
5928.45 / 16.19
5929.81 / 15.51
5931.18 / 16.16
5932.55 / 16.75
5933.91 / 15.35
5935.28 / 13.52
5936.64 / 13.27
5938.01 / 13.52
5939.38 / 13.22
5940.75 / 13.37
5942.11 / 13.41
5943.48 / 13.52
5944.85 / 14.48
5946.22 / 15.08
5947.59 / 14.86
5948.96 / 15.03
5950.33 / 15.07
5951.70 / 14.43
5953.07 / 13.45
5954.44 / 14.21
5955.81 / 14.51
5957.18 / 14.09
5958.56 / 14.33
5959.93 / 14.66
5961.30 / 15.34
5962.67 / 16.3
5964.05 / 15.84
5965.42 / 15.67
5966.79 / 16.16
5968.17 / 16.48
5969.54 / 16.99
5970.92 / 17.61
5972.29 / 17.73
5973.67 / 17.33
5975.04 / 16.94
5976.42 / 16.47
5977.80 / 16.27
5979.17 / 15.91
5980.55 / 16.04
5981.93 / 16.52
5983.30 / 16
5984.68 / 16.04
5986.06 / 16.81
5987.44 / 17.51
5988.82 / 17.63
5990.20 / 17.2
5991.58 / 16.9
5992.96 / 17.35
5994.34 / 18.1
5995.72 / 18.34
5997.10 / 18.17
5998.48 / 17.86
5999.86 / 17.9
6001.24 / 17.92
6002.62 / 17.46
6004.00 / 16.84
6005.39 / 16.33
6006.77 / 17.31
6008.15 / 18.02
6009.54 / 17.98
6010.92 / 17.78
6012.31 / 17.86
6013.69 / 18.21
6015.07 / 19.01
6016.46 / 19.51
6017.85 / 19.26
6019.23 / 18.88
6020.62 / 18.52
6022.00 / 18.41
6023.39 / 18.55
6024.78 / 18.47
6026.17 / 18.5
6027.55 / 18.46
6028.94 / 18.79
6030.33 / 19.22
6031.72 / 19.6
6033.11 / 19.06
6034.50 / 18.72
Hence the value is 1.08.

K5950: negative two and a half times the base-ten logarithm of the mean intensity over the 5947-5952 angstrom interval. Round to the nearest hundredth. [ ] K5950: -2.93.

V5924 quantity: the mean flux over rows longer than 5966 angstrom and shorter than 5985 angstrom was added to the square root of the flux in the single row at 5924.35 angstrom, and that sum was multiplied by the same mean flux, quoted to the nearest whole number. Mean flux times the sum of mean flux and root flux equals 345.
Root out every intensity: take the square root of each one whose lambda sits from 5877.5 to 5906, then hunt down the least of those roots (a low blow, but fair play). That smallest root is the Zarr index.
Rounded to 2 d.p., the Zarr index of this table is 3.91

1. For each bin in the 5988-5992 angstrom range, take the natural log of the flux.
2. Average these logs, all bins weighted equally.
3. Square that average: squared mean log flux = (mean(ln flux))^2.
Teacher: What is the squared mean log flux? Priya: 8.11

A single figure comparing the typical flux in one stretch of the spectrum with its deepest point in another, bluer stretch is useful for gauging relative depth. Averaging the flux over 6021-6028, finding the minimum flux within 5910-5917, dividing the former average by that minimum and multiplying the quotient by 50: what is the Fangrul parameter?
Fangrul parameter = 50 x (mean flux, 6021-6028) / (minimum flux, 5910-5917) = 58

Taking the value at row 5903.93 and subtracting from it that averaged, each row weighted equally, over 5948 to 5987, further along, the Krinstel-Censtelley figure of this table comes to 1.4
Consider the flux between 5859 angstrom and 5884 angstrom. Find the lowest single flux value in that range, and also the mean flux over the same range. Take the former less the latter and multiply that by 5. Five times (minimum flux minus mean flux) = -4.3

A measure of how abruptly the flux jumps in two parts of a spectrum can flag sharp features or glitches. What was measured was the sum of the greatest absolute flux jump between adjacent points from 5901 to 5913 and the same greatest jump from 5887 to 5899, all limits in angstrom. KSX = 1.79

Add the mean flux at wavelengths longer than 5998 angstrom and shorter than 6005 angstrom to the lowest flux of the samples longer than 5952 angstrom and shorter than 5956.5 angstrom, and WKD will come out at 31.0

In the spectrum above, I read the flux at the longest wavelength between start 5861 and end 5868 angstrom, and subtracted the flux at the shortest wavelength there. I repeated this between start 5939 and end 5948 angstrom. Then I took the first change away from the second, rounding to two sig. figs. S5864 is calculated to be 2.1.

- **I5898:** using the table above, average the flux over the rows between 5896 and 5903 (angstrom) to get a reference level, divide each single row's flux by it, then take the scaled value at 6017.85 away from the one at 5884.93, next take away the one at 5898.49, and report -1.16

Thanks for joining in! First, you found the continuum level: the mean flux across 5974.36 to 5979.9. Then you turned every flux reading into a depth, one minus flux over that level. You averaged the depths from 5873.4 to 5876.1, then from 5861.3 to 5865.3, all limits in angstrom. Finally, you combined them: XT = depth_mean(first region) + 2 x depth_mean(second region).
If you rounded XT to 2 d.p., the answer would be -0.20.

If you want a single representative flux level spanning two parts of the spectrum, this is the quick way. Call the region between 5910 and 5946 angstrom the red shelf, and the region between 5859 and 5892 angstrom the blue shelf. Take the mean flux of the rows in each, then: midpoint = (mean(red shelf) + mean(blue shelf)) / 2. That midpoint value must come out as 16.4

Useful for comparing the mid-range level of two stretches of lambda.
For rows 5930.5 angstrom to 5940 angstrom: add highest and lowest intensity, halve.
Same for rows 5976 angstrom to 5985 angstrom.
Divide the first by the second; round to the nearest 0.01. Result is 0.92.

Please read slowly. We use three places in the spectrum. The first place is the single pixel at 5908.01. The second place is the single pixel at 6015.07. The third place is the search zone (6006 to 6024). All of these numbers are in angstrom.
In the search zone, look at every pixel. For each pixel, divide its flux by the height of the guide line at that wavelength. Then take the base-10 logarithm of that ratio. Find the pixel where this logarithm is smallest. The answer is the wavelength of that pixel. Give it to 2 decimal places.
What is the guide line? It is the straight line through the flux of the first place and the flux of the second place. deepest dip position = 6006.77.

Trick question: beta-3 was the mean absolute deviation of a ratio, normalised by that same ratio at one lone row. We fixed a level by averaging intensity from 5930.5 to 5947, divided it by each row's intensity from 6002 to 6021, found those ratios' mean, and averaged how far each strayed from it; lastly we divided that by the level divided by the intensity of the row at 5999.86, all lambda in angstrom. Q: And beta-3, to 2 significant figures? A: 0.039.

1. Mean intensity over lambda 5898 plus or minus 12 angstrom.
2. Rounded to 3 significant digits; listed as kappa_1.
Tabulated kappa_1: 16.9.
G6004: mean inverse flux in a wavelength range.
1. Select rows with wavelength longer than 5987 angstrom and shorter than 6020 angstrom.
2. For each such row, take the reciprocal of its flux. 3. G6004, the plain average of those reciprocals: 0.0560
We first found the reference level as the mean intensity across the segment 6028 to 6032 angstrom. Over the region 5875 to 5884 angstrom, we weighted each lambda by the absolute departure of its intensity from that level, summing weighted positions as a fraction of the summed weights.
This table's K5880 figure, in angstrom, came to 5879.1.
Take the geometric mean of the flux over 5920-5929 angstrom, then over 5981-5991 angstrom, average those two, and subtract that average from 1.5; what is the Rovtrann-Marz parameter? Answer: -15.3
